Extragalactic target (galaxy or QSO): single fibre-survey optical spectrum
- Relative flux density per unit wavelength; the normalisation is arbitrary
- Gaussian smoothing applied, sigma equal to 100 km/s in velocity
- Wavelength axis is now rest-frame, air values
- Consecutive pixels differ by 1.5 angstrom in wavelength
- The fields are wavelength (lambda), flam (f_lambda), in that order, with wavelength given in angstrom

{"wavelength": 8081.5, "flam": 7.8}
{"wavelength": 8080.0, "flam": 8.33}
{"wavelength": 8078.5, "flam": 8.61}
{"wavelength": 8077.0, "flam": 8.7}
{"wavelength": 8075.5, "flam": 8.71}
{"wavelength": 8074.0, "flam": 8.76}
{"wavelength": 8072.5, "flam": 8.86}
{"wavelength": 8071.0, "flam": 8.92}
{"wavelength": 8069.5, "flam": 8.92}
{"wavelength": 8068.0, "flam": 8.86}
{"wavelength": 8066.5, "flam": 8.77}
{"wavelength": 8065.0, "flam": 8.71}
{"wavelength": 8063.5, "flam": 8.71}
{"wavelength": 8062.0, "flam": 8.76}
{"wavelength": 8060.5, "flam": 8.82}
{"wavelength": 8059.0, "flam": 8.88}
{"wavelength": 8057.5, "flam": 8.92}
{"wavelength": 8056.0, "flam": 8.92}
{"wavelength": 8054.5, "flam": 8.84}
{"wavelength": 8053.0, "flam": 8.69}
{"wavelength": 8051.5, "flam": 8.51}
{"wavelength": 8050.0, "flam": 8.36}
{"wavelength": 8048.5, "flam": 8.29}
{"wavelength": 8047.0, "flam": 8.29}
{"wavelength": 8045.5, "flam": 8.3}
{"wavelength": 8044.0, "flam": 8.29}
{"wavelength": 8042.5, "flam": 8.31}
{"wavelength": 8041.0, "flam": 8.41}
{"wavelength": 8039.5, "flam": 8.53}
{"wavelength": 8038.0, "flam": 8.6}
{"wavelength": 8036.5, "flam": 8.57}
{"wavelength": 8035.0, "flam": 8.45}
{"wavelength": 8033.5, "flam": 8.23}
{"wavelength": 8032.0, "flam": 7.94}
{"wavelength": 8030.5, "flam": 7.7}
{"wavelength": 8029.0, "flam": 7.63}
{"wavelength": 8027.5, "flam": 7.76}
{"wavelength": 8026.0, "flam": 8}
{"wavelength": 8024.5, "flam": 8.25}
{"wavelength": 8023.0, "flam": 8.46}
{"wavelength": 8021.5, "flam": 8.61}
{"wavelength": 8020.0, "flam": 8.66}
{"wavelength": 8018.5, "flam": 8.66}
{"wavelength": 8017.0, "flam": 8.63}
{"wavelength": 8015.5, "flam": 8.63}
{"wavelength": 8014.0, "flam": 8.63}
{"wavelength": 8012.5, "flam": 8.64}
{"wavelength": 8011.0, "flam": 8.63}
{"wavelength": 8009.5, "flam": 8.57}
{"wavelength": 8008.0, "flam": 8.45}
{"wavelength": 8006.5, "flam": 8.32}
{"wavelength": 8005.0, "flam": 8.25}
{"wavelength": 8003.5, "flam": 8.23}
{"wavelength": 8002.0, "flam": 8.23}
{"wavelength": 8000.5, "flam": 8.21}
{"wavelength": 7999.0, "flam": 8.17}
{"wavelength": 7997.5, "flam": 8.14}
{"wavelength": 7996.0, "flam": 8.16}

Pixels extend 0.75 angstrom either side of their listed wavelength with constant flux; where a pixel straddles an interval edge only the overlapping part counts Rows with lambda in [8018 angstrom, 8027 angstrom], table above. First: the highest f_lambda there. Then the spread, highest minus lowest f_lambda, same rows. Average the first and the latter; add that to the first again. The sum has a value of 13.3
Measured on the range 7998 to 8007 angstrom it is 12.6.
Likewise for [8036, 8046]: 13.1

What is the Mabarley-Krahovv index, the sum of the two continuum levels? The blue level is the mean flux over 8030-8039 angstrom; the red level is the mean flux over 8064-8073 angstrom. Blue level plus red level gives 17.1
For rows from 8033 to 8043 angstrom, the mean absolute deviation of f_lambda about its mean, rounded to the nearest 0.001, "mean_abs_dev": 0.108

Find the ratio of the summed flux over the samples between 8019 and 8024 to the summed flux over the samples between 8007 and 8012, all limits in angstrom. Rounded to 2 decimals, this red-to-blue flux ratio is 1.00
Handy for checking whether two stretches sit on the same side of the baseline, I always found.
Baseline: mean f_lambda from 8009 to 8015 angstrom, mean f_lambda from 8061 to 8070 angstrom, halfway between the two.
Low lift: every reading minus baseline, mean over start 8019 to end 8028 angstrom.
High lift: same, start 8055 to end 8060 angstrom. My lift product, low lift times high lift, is -0.08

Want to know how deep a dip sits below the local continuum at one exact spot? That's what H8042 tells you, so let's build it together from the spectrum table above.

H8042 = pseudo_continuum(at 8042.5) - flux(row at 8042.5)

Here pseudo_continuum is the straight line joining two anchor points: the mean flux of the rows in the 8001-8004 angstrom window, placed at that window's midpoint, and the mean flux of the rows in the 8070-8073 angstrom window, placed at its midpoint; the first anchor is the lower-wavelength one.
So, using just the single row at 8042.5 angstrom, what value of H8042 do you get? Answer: 0.30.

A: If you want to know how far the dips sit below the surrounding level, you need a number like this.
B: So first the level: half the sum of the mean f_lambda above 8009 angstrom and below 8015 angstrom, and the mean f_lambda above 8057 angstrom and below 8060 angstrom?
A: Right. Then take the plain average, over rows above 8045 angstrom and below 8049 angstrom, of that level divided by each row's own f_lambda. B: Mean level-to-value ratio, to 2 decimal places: 1.06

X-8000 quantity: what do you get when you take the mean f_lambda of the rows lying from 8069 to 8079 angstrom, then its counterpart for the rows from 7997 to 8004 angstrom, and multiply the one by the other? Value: 72.0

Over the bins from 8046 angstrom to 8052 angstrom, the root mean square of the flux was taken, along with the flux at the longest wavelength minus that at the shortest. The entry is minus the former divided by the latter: -38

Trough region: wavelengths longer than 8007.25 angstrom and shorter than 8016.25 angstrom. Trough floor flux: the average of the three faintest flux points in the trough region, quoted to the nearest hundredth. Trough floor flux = 8.55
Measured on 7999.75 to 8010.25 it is 8.22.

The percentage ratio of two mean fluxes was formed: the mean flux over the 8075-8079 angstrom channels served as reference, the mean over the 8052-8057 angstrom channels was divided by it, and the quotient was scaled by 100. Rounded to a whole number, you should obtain 102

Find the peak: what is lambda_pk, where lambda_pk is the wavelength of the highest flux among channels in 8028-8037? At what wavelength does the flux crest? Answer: 8036.5 angstrom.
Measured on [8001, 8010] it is 8009.5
